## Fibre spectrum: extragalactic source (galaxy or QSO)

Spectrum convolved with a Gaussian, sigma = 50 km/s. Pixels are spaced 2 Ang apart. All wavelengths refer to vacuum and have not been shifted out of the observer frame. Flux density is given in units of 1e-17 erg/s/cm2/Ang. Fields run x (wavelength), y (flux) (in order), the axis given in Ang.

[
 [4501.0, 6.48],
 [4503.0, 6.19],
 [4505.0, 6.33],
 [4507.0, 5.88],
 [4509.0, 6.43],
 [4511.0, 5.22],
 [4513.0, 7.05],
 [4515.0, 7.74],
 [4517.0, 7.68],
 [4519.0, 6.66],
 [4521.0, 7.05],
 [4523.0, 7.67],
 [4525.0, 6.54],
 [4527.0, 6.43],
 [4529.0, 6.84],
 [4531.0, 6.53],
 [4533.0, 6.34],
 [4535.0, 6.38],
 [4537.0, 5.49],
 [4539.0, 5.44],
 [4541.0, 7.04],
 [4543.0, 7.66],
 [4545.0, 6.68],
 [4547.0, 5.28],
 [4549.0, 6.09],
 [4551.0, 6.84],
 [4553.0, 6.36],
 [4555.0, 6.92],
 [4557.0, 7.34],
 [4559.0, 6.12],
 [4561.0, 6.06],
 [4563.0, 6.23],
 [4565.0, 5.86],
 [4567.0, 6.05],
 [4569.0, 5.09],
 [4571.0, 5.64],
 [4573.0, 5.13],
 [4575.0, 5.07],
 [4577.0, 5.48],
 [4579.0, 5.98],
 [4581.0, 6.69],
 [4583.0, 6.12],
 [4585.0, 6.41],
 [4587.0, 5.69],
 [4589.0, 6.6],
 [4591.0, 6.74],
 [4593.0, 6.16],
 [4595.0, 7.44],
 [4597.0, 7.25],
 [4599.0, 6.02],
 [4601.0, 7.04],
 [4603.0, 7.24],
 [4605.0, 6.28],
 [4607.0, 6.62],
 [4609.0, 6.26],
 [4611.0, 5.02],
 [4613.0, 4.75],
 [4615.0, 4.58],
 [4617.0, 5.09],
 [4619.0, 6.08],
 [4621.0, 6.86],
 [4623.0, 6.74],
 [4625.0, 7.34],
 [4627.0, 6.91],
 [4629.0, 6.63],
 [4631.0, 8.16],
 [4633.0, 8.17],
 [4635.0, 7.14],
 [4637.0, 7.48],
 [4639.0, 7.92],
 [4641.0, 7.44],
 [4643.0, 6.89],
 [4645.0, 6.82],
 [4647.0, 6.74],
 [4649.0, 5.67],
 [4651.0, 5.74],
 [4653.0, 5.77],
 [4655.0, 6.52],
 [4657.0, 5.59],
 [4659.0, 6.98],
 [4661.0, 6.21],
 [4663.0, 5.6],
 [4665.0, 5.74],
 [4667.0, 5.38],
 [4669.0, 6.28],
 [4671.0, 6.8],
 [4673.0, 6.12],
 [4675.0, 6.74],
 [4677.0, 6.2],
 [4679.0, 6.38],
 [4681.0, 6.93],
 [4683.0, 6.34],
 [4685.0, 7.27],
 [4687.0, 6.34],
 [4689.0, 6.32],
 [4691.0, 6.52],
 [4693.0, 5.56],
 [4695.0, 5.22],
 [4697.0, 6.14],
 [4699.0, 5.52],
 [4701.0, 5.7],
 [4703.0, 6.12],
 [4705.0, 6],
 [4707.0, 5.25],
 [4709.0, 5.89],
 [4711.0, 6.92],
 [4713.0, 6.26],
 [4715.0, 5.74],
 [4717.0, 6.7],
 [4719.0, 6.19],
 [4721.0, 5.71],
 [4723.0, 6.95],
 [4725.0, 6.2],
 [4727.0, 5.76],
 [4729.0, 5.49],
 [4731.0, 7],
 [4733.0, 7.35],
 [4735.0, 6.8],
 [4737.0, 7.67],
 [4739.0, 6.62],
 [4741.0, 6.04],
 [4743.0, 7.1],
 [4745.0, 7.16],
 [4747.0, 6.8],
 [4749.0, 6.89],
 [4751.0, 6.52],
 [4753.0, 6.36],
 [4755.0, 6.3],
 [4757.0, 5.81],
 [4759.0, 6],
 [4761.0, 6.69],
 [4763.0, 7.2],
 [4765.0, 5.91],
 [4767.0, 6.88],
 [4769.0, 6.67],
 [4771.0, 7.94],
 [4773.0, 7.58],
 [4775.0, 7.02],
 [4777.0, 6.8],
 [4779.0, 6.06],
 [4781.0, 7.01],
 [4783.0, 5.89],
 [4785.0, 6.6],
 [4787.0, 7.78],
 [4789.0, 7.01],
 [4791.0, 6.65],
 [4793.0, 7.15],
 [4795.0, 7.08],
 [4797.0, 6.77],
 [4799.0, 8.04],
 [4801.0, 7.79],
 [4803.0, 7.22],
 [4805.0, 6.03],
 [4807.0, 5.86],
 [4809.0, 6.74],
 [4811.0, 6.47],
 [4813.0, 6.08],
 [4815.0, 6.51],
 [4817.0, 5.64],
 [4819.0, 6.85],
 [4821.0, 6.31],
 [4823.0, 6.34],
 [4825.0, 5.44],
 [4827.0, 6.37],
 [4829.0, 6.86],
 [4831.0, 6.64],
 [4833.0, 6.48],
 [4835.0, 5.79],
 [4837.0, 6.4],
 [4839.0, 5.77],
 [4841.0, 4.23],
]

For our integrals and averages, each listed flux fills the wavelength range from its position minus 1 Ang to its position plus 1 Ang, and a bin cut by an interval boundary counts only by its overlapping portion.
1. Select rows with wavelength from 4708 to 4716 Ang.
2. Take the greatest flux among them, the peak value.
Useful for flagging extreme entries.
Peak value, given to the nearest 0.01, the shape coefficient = 6.92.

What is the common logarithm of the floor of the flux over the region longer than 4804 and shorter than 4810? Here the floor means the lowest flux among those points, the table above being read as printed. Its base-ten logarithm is 0.768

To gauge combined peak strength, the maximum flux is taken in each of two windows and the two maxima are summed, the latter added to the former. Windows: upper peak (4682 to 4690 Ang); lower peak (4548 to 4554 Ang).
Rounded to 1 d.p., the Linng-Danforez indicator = 14.1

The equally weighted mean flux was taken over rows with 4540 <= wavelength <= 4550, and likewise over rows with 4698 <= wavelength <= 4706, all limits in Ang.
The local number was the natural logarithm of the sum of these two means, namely 2.52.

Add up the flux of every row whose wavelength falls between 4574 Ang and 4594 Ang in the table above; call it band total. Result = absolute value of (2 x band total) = 122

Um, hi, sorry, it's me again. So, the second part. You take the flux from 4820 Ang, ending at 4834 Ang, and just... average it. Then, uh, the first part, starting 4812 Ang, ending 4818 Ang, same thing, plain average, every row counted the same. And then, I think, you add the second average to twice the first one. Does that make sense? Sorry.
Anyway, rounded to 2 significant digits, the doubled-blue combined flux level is 19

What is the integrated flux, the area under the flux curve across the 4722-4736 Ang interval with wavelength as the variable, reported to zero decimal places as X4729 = 91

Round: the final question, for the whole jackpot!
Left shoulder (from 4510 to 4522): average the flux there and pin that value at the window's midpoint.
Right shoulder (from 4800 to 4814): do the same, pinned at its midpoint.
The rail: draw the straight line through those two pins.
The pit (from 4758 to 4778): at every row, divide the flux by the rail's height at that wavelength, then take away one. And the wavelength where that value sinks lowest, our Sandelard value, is 4765.0 Ang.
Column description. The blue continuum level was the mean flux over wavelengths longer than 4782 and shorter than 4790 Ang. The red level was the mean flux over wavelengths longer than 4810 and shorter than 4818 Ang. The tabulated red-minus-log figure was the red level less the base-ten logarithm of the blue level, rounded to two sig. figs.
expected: 5.3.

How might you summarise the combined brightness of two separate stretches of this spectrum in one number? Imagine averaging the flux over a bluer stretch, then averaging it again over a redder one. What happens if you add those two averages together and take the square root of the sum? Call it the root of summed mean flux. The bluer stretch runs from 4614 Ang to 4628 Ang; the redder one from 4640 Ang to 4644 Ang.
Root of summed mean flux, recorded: 3.66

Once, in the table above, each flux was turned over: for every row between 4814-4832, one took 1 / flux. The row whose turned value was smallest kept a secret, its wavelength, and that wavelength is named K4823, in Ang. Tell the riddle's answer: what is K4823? 4829.0 Ang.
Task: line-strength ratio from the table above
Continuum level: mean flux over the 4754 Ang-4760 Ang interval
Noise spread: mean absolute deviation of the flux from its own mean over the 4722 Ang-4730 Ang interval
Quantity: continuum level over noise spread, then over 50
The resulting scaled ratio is 0.25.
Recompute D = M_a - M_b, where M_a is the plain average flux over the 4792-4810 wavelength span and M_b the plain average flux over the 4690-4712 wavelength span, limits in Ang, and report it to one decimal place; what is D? 1.1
